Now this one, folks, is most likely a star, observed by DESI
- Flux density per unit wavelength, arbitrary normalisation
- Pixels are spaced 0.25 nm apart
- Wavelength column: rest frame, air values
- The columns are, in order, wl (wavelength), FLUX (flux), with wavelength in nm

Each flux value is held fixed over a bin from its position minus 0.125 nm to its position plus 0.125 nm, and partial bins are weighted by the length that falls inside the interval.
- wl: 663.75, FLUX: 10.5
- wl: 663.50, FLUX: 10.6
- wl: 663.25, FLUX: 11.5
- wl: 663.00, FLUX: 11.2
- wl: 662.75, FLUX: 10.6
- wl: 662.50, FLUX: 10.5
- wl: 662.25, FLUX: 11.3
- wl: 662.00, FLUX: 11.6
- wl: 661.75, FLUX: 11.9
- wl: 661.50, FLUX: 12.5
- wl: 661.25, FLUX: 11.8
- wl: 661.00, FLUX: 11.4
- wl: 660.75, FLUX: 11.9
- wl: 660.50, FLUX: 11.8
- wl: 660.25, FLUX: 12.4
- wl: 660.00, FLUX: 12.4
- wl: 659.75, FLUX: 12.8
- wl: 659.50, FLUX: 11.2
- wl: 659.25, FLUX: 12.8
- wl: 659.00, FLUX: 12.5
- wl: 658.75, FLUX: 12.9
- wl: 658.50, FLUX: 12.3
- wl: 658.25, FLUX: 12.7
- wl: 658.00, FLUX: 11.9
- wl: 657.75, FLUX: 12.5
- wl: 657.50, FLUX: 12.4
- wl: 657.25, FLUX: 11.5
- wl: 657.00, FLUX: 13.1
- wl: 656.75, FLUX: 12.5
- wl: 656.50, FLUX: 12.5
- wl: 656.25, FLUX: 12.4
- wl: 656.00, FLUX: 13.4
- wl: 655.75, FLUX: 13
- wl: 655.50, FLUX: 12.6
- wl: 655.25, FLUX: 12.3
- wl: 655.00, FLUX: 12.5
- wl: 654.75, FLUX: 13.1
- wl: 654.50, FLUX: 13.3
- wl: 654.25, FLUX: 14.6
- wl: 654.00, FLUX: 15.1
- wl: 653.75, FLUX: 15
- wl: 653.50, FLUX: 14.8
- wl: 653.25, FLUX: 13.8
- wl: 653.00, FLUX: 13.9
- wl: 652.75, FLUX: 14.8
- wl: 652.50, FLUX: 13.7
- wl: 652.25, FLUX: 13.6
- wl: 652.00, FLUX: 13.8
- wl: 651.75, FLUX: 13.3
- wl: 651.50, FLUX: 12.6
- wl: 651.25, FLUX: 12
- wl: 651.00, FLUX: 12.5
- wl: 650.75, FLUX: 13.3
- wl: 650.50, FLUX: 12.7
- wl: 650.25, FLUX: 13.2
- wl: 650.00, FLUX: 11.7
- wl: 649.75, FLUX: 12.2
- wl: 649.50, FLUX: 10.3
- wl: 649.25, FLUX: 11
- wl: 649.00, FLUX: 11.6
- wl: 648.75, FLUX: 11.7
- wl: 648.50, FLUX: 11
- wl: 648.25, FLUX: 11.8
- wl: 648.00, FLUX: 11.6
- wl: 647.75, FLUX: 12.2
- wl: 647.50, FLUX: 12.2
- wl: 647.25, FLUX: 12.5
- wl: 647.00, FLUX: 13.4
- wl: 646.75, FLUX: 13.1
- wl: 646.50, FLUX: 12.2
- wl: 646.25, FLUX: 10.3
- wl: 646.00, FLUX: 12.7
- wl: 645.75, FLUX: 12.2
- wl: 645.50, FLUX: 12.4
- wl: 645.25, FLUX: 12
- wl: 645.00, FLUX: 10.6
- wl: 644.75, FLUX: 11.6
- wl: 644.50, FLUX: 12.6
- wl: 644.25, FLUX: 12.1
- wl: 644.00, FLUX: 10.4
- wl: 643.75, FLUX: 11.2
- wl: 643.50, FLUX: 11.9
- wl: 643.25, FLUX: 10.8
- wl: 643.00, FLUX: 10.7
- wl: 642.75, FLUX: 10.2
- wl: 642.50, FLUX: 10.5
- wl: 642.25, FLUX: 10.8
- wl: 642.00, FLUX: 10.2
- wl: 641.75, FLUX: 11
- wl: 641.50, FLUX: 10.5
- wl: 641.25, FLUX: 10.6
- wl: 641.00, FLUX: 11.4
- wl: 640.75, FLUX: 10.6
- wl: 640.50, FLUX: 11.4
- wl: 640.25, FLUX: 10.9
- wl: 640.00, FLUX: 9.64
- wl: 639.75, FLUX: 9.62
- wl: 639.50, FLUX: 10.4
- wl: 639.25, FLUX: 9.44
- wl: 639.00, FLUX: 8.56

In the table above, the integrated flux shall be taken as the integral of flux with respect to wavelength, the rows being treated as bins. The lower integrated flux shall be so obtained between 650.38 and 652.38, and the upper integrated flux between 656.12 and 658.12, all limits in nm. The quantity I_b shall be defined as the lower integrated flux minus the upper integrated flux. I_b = 1.2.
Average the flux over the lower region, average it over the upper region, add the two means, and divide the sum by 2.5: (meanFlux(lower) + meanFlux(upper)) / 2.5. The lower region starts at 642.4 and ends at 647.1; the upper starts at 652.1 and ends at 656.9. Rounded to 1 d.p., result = 10.1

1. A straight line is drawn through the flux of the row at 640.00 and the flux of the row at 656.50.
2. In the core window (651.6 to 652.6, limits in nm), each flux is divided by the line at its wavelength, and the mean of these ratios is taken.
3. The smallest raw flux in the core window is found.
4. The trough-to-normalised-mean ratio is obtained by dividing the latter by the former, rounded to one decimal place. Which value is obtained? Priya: 11.5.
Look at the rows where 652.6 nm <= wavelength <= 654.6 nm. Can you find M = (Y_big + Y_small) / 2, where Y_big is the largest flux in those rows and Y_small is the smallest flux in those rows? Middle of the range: 14.2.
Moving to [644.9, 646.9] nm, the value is 11.7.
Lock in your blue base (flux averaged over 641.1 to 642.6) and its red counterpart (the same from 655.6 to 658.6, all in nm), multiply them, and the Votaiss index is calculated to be 133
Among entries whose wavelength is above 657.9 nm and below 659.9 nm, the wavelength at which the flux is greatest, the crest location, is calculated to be 658.75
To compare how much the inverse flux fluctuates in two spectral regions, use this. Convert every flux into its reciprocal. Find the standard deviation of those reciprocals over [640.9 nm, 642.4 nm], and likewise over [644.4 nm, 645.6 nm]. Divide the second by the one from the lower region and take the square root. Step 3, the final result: 1.3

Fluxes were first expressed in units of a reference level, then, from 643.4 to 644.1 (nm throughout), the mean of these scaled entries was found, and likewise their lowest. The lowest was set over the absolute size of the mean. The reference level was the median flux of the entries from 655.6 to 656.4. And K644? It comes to 0.931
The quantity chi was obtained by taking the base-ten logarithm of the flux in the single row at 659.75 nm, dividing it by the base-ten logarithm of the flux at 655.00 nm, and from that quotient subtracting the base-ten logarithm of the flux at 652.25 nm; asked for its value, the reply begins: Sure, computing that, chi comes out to -0.12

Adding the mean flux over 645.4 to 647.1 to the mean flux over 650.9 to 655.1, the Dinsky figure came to 26.0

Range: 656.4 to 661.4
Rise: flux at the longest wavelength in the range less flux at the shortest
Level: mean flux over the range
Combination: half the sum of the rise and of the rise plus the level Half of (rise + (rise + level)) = 5.4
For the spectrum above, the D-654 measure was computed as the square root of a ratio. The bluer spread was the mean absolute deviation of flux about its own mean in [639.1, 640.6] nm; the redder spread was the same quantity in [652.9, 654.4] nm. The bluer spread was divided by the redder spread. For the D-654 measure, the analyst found 1.21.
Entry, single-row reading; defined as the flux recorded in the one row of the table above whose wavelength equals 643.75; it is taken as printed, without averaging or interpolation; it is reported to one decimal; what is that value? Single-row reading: 11.2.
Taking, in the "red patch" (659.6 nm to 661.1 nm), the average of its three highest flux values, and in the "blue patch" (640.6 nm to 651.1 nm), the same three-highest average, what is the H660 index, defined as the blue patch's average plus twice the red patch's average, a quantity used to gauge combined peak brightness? 38.4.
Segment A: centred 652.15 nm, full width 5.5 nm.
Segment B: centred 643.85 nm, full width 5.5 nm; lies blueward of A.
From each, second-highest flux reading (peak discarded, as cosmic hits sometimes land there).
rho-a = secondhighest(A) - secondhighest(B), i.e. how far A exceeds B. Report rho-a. 2.4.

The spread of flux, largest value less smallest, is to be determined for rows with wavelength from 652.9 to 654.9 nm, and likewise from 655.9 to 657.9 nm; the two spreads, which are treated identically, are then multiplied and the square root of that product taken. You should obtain 1.9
